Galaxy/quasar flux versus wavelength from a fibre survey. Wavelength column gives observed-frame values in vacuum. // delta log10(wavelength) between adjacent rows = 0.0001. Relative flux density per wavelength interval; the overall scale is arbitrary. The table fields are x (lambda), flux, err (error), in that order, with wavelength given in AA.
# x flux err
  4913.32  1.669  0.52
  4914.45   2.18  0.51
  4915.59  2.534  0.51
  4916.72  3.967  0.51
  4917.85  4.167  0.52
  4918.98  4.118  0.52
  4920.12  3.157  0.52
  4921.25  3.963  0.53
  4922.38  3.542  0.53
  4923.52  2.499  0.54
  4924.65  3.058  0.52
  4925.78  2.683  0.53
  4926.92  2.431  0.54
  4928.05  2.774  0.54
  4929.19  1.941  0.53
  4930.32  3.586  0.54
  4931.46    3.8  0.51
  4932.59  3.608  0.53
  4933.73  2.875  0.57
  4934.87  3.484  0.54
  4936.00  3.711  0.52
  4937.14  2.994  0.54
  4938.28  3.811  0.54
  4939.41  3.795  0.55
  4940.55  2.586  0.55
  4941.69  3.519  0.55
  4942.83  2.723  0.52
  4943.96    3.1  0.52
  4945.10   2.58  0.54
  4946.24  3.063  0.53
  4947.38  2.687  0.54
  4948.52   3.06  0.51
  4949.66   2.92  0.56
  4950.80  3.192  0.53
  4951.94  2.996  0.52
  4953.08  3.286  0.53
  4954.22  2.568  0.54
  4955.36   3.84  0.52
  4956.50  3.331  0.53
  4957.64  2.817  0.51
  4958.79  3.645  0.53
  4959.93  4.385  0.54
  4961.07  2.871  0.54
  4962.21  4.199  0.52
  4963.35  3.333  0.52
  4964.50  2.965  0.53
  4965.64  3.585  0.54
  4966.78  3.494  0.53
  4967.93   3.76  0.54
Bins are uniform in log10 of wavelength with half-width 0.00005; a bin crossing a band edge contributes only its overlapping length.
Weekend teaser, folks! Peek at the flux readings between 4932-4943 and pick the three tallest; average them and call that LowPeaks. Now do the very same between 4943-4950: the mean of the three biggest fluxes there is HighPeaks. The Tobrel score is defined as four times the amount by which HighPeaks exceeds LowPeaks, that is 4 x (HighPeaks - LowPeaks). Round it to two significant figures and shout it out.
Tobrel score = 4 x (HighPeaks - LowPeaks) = -2.8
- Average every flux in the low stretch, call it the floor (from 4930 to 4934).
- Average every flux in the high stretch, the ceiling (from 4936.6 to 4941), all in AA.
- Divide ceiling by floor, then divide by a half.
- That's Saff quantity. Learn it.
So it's 1.90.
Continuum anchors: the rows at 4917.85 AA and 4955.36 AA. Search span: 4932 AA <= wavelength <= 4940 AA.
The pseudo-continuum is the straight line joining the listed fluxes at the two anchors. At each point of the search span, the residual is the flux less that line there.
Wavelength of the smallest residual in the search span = 4933.73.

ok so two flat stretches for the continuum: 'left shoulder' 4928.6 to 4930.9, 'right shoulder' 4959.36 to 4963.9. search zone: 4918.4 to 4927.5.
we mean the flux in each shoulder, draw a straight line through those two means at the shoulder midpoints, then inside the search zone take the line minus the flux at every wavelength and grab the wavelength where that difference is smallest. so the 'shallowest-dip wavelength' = 4918.98 AA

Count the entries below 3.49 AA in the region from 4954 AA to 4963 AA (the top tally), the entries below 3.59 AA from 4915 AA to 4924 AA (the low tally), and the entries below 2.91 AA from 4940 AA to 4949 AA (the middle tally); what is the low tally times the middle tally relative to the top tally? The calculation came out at 4.0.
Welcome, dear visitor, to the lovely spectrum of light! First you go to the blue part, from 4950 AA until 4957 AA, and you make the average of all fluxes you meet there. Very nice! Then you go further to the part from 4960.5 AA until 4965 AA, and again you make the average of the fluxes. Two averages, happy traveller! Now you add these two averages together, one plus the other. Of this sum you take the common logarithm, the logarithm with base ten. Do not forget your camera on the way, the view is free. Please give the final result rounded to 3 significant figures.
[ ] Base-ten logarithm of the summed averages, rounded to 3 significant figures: 0.816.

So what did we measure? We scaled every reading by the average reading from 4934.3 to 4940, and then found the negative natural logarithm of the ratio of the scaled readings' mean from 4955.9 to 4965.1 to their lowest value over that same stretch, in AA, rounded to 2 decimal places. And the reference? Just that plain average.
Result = -0.20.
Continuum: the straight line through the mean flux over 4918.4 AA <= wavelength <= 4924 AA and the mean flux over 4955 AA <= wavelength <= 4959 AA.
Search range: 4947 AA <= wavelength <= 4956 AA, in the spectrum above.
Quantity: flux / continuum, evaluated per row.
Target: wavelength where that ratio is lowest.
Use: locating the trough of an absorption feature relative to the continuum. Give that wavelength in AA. 4954.22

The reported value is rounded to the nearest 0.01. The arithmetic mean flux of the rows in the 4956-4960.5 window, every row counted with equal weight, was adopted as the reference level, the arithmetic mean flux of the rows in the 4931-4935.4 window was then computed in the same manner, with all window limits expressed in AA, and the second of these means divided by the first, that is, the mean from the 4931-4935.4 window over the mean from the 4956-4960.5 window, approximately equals 0.97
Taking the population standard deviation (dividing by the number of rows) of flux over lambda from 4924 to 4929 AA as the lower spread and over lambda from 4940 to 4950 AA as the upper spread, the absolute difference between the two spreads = 0.06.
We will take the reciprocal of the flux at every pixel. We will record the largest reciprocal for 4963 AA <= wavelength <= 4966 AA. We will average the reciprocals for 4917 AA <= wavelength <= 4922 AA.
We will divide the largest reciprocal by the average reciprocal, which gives 1.28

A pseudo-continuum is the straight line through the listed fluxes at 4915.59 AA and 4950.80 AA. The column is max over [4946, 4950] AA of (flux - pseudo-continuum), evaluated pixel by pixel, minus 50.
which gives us -50.0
